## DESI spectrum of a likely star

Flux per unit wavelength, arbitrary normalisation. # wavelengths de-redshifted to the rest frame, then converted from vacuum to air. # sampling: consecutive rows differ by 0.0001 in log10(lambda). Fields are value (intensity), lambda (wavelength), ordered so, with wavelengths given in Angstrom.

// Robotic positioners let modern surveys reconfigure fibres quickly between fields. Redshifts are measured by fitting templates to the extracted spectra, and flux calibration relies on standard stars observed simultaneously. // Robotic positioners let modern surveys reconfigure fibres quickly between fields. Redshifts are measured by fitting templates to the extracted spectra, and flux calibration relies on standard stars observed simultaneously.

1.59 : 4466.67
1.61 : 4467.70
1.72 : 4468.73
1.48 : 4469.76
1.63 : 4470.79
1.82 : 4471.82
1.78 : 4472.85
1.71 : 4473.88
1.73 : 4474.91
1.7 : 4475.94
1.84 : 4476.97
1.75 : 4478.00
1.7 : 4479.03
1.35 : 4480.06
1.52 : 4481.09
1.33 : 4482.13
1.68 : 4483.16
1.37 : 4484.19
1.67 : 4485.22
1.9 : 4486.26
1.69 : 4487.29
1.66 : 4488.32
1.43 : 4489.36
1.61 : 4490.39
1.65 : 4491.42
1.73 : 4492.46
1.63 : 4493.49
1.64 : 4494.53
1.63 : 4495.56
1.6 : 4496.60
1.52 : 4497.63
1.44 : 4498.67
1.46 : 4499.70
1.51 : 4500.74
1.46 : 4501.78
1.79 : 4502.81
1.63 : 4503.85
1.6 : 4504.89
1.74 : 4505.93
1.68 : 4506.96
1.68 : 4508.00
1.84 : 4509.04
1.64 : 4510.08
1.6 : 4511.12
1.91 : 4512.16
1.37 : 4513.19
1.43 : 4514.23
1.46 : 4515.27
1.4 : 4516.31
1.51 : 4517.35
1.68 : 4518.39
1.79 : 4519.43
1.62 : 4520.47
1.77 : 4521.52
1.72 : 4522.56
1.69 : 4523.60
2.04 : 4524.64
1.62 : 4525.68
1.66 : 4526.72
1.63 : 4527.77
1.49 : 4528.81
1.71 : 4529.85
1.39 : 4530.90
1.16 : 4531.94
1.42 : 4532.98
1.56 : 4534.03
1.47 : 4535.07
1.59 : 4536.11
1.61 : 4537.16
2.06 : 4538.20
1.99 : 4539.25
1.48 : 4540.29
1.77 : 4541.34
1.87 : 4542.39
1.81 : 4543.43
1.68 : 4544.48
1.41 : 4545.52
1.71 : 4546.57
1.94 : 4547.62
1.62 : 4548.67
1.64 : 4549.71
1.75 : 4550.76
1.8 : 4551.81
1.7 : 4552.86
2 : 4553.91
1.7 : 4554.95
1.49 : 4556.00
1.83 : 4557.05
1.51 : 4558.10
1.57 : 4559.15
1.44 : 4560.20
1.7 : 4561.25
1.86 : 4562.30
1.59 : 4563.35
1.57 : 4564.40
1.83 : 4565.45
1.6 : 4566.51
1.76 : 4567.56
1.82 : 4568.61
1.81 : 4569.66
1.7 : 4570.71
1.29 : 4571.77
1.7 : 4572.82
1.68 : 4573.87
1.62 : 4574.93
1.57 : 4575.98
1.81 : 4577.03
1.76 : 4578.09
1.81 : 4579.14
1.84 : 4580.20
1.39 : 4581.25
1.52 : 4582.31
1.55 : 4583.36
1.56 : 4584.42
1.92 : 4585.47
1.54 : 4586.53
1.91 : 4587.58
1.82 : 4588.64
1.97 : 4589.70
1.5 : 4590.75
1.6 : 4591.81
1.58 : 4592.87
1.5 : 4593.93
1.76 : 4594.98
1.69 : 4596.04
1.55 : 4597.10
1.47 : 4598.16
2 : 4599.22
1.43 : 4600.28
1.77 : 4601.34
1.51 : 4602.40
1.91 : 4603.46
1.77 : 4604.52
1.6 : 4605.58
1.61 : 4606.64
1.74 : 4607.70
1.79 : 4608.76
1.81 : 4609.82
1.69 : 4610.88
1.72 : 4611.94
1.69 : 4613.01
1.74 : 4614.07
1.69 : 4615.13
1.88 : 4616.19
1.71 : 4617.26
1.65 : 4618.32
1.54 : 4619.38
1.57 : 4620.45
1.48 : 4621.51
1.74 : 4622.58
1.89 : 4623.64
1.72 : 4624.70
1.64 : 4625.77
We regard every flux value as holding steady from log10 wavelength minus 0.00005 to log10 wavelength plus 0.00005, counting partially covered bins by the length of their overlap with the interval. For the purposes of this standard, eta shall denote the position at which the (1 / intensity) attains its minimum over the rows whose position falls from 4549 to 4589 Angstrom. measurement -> 4553.91 Angstrom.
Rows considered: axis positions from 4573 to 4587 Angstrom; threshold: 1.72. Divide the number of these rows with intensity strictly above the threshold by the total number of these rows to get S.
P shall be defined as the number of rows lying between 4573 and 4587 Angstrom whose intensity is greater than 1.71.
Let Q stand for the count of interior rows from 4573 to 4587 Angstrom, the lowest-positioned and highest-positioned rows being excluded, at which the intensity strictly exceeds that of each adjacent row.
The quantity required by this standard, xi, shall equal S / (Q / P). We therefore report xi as 0.64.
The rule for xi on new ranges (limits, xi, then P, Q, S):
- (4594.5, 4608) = 0.92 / 6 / 3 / 0.46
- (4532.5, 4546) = 0.64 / 5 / 3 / 0.38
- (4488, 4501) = 0.04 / 1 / 2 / 0.08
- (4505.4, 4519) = 0.23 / 3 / 3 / 0.23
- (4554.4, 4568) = 0.31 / 4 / 4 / 0.31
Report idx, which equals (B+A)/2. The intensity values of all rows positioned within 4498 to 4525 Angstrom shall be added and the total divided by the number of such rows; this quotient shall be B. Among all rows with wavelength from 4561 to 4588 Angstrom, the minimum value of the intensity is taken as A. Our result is 1.46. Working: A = 1.29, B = 1.63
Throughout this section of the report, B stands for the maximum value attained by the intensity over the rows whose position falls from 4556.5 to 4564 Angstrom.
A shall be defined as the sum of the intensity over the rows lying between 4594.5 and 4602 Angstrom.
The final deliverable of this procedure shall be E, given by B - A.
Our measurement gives -9.8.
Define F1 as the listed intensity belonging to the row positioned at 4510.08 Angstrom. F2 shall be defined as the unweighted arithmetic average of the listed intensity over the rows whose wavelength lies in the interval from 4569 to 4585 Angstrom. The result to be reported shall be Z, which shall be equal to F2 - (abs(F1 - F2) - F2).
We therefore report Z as 3.28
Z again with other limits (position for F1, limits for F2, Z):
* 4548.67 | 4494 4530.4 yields 3.25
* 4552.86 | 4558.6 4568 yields 3.27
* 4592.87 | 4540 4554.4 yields 3.31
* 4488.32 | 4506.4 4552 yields 3.29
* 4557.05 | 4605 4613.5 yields 3.29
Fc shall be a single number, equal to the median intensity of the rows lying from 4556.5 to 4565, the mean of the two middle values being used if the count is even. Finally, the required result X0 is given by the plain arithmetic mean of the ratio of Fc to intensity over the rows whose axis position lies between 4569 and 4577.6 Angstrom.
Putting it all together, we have 0.97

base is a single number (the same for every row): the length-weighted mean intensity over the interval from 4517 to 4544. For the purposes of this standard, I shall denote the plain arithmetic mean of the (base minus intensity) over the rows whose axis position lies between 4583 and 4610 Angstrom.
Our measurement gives -0.03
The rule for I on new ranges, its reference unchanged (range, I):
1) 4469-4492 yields 0.02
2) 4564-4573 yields -0.02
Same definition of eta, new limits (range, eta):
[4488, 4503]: 4502.81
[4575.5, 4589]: 4585.47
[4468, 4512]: 4486.26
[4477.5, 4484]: 4478.00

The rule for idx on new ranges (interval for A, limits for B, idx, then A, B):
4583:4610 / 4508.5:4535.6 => 1.51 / 1.43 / 1.60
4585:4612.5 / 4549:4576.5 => 1.55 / 1.43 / 1.67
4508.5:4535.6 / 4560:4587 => 1.41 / 1.16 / 1.66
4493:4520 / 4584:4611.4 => 1.53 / 1.37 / 1.69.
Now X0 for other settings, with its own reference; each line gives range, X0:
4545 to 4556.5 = 0.94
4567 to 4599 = 0.96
